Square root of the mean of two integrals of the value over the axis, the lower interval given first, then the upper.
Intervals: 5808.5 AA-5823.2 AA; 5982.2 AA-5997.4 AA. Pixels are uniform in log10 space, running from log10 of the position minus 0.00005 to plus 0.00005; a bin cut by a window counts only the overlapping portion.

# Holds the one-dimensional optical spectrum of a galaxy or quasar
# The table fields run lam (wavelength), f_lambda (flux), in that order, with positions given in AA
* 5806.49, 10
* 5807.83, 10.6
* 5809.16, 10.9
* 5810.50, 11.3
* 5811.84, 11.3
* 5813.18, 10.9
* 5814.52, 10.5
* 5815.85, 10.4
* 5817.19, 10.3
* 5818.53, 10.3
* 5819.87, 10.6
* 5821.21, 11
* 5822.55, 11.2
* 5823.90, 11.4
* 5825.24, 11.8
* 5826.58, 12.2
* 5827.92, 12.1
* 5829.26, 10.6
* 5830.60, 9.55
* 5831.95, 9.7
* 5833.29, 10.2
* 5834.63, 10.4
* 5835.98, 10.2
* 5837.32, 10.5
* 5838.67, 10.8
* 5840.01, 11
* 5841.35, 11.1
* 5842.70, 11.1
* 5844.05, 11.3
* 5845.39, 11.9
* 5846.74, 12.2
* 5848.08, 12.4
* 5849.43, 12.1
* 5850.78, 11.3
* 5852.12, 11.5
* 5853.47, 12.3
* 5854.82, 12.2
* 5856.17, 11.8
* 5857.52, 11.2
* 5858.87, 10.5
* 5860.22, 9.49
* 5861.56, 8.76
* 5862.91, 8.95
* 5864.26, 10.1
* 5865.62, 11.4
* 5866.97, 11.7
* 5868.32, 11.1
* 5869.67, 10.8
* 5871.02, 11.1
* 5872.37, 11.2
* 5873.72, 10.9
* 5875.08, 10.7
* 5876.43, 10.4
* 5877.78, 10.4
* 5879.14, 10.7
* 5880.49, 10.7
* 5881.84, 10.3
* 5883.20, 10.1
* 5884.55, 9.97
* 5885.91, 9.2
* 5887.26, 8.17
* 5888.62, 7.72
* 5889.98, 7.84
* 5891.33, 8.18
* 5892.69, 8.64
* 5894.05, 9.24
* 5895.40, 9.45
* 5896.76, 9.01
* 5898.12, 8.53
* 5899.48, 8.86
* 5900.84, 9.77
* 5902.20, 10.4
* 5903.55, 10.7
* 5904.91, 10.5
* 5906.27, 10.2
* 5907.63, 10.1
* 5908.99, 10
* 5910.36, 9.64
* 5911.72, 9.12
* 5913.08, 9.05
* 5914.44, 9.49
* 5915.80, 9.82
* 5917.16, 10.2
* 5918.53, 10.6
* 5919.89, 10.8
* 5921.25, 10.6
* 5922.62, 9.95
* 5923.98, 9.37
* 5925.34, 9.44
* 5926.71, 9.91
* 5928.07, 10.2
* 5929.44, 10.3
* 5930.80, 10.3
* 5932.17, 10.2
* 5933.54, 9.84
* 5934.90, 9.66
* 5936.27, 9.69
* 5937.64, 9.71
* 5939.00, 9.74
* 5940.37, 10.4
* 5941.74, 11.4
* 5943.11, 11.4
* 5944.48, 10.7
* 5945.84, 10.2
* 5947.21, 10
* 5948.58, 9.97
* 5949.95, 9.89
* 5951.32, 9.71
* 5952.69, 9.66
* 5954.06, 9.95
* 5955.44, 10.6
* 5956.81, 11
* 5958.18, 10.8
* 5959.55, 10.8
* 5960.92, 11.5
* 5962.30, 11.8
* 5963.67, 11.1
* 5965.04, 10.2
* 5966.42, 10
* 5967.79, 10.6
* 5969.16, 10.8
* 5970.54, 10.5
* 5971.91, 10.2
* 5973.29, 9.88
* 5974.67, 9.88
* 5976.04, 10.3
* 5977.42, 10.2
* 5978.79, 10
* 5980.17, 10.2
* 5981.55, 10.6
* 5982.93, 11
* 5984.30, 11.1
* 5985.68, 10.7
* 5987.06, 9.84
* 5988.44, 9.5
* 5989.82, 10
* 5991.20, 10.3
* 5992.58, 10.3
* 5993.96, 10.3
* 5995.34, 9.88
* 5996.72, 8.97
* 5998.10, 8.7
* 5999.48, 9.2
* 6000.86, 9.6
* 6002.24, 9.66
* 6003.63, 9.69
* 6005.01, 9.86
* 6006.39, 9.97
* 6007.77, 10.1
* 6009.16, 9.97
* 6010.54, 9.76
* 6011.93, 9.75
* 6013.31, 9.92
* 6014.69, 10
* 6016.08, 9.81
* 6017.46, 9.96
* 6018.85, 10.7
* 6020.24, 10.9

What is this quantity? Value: 12.52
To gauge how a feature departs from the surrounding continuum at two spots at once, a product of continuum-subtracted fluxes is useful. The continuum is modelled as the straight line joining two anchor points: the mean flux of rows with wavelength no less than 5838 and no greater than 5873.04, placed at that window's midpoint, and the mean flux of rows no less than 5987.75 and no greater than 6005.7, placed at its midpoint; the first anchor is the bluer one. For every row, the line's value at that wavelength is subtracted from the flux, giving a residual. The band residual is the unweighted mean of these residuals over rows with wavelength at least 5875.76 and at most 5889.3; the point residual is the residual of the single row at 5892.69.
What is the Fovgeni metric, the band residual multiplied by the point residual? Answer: 2.3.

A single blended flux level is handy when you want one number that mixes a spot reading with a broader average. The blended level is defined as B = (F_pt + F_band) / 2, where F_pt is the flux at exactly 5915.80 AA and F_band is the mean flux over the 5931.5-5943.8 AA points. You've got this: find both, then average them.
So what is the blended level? 10.0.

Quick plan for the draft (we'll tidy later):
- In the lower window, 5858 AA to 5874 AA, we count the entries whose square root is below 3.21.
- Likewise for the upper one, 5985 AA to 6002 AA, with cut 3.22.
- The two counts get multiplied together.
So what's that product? 44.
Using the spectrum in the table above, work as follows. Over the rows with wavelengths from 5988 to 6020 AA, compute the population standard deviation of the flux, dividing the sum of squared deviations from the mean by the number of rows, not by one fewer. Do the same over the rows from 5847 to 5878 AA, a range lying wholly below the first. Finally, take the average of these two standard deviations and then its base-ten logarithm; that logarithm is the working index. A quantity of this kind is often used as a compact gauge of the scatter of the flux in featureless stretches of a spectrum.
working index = -0.16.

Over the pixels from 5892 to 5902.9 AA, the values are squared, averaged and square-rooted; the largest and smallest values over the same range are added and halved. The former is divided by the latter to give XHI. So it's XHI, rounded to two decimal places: 0.98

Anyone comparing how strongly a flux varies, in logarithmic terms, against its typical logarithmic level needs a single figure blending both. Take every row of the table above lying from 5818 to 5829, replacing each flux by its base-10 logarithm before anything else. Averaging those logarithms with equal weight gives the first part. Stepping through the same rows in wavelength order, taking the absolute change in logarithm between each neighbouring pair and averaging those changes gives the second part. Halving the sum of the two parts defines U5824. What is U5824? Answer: 0.532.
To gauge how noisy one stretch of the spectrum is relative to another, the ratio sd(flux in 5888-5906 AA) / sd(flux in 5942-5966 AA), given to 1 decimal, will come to 1.5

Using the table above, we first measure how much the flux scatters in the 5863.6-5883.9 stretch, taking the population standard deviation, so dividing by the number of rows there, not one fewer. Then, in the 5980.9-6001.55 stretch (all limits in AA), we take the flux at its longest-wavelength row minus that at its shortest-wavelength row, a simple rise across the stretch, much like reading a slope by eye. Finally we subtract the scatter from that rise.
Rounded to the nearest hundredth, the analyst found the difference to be -1.45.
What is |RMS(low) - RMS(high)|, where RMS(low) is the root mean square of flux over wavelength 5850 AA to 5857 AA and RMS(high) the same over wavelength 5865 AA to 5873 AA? 0.61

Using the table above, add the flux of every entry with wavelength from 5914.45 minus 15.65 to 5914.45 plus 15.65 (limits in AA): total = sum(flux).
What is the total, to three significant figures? 229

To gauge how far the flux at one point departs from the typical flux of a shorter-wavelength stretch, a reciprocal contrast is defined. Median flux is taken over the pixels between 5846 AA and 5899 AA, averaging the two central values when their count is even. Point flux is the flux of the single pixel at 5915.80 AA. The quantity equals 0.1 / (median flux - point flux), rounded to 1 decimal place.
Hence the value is 0.1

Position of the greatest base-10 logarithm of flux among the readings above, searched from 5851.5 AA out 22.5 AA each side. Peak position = 5848.08 AA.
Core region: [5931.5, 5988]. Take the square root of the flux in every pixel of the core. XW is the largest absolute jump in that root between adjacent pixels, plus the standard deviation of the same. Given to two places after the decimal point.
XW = 0.24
